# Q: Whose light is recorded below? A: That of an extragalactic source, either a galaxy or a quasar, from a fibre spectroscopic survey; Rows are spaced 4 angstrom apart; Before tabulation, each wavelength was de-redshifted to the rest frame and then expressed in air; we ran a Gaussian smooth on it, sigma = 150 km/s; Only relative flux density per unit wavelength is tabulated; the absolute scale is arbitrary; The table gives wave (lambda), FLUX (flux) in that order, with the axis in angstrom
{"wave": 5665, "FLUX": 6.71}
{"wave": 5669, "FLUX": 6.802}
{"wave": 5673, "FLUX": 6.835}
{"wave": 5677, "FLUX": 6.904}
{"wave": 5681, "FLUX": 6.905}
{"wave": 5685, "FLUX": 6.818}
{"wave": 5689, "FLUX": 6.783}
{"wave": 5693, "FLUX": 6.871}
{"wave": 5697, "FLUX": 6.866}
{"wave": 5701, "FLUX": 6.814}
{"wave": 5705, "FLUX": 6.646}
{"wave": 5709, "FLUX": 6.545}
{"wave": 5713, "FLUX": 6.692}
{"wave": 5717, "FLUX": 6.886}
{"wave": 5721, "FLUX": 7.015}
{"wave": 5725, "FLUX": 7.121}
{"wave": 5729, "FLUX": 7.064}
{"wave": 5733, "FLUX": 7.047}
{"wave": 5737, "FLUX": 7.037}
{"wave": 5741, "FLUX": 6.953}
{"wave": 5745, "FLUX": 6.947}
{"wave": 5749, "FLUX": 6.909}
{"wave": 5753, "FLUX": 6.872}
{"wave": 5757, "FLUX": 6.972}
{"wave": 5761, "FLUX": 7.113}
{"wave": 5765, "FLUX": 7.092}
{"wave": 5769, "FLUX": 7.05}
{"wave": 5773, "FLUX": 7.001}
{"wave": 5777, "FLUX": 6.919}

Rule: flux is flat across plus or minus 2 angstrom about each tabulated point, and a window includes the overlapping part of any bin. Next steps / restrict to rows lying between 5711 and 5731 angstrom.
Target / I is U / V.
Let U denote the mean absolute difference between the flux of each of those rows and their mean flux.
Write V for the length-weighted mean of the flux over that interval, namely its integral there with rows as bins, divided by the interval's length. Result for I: 0.019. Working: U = 0.133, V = 6.96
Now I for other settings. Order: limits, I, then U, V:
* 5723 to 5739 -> 0.004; 0.027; 7.07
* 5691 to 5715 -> 0.017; 0.111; 6.74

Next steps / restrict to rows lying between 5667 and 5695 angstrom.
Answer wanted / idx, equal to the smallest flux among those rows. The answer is 6.783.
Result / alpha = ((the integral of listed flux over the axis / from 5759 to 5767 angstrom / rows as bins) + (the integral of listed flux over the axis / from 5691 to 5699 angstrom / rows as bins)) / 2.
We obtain 55.9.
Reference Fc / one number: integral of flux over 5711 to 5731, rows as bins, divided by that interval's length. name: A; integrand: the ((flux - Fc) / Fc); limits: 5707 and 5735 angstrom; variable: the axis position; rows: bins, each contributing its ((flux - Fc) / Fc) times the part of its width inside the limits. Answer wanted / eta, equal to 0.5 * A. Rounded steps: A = -0.18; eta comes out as -0.09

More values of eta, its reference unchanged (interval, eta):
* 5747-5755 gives -0.04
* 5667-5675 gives -0.08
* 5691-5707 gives -0.18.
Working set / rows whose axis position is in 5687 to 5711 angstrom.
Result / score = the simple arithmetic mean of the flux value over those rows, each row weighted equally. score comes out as 6.75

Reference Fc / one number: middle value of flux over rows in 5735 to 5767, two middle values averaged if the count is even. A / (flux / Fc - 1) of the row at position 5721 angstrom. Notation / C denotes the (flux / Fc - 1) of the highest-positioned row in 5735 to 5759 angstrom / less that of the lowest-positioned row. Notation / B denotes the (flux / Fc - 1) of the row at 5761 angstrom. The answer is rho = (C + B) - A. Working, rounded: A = 0.008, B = 0.022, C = -0.009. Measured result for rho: 0.005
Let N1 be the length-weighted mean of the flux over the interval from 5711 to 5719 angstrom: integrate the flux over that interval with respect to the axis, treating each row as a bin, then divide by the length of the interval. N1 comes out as 6.79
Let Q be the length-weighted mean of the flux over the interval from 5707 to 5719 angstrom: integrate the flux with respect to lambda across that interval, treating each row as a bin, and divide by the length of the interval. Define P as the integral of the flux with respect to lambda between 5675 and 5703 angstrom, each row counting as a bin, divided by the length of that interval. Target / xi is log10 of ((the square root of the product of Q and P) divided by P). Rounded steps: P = 6.85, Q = 6.71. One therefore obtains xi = -0.005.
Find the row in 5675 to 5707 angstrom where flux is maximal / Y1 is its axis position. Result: 5681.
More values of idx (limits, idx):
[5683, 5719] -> 6.545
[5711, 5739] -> 6.692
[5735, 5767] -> 6.872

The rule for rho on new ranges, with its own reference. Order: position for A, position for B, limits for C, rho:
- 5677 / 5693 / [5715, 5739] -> 0.017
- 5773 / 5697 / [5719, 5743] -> -0.028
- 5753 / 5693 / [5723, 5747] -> -0.025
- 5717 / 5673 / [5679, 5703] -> -0.020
